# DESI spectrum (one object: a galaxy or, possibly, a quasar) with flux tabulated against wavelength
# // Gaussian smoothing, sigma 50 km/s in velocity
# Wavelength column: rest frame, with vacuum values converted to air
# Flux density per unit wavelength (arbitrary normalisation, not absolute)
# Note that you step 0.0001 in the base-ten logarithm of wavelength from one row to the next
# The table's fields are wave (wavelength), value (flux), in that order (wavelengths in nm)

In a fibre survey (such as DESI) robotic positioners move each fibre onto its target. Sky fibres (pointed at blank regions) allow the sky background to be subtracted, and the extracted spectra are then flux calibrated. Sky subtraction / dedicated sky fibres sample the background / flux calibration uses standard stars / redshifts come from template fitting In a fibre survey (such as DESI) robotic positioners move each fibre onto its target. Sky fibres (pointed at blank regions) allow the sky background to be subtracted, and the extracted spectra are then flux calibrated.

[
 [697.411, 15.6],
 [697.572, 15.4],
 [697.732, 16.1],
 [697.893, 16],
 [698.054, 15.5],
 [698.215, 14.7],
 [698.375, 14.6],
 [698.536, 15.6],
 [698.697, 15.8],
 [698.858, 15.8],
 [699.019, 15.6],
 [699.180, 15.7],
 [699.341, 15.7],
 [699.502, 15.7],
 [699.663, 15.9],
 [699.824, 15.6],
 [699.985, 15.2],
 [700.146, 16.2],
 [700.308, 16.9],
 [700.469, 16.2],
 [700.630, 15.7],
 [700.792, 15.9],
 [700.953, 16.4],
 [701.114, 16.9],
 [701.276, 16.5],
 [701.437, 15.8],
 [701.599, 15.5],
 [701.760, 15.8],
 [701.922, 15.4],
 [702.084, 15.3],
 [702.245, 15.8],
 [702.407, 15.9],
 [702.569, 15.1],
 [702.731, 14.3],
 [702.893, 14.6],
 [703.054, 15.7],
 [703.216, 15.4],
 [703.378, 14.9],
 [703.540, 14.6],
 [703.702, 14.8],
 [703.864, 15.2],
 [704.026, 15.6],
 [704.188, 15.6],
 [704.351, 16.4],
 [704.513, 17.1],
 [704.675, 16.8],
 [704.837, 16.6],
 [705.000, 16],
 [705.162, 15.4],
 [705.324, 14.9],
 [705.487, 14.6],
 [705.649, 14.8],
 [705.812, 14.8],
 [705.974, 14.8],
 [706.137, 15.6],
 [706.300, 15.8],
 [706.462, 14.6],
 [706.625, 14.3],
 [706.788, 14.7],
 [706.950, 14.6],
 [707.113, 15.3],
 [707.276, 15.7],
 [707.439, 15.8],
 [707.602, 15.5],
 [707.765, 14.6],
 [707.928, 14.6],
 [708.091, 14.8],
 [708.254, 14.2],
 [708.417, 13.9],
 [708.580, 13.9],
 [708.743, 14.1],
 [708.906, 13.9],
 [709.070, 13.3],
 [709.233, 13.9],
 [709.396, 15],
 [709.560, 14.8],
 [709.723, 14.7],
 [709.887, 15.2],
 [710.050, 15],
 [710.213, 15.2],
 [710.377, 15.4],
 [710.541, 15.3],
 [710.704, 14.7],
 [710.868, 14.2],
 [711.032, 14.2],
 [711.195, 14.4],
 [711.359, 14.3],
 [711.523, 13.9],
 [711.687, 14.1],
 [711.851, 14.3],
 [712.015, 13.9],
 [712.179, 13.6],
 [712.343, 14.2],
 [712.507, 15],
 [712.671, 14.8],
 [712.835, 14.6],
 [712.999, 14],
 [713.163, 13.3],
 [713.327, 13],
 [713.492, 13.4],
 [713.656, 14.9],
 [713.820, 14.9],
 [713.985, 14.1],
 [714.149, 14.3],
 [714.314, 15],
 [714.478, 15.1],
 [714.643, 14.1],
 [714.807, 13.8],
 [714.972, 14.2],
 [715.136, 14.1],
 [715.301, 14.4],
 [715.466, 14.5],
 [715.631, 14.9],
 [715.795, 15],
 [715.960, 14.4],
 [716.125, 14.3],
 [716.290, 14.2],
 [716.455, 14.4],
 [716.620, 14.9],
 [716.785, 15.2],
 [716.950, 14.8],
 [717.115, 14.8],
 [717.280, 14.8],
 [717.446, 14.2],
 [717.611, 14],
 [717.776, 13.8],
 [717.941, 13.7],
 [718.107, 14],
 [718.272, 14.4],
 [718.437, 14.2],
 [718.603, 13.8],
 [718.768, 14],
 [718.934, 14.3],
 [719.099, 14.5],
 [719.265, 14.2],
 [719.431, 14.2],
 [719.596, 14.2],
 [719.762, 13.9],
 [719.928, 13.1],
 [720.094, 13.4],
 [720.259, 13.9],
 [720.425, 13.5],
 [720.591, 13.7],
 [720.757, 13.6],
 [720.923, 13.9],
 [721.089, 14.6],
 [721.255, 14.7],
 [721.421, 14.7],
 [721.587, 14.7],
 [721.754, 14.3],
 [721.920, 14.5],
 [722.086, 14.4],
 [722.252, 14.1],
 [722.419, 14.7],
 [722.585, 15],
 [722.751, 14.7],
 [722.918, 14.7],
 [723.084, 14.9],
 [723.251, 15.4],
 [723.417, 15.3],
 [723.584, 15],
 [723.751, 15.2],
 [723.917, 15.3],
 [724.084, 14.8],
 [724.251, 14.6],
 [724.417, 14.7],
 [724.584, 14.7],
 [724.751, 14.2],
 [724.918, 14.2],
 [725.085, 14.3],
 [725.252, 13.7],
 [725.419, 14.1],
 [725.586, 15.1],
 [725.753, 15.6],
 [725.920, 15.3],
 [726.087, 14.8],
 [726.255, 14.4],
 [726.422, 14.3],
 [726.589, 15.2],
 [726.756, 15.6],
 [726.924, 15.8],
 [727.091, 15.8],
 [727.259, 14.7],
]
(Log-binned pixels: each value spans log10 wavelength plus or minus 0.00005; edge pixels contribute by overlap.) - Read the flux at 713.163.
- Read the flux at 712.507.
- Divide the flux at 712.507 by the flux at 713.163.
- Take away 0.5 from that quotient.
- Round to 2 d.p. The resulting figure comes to 0.63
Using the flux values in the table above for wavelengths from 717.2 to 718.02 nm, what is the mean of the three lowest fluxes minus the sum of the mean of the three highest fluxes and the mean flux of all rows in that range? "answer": -14.6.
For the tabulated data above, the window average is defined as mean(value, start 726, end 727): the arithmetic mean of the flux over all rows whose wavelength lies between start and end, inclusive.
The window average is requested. 15.0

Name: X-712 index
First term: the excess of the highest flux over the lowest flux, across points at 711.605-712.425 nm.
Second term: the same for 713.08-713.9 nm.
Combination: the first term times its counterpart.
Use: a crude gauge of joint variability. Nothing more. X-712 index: 1.33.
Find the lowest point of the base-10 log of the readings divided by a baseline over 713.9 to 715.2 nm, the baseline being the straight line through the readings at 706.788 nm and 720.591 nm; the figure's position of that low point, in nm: 714.807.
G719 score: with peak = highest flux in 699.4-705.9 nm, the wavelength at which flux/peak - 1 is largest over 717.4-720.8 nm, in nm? 719.099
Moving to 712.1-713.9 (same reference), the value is 712.507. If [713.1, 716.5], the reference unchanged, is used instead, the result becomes 714.478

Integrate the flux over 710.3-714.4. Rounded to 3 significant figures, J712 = 58.7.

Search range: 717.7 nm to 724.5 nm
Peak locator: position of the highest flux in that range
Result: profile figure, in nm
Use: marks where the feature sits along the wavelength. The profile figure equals 723.251 nm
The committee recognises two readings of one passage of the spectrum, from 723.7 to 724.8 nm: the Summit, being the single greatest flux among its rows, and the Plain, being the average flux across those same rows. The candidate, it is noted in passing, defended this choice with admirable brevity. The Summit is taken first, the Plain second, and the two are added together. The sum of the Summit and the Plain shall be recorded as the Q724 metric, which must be 30.1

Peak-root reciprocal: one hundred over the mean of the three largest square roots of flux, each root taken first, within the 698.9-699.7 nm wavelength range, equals 25.2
